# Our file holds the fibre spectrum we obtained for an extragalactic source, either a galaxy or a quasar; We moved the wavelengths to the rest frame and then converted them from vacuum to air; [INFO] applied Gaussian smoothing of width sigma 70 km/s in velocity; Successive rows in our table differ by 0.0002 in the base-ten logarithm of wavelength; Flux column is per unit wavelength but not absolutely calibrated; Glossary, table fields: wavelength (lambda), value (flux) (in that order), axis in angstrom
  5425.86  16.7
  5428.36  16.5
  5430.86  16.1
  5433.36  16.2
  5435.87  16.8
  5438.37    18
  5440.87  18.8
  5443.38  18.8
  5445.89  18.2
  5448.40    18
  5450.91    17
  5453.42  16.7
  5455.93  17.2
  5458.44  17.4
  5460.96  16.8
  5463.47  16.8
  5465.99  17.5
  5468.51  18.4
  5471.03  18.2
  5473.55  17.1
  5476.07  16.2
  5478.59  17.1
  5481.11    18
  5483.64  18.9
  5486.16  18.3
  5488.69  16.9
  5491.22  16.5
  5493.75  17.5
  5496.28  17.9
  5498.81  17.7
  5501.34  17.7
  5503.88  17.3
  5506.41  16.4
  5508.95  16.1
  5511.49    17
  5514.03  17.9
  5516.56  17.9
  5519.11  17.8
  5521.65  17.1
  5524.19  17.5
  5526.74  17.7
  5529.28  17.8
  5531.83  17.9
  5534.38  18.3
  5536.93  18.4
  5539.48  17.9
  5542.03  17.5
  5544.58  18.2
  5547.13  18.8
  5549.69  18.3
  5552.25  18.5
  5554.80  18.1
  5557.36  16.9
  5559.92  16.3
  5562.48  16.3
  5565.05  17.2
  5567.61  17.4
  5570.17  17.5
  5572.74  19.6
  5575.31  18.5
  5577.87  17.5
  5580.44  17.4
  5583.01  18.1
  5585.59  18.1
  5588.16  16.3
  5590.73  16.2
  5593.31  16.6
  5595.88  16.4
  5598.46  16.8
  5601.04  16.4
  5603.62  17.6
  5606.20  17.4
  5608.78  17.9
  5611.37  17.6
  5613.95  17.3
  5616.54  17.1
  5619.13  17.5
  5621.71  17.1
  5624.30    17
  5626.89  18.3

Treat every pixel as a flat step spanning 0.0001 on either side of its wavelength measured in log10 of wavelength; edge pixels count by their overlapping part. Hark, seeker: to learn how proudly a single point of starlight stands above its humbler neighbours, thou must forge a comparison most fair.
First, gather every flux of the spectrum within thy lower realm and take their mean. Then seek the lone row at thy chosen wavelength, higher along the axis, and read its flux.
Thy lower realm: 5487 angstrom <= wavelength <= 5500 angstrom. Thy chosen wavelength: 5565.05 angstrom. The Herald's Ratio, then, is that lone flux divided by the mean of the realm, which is 0.99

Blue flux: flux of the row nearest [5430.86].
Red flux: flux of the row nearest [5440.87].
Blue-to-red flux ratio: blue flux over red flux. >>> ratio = 0.86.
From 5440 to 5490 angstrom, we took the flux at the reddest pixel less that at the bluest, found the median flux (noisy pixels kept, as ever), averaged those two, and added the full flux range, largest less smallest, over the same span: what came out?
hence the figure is 10.5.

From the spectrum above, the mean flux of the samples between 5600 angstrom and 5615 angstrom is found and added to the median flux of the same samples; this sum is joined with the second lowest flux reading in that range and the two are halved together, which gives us 26.1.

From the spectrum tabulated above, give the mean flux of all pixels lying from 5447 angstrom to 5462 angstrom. 17.2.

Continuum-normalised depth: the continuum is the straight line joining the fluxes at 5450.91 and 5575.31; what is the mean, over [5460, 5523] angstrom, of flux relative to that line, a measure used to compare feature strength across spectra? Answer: 0.995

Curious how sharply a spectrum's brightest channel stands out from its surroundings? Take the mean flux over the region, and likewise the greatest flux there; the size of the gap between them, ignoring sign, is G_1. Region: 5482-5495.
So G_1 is 1.3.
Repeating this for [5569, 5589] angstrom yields 1.7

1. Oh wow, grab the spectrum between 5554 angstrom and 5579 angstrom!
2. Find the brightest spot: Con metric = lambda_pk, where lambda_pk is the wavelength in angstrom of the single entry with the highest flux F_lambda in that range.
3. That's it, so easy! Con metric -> 5572.74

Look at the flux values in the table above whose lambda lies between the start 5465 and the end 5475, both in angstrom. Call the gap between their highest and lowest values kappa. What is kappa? 1.30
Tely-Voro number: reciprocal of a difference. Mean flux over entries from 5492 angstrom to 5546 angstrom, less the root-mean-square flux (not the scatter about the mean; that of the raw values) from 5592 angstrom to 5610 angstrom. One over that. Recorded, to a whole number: 2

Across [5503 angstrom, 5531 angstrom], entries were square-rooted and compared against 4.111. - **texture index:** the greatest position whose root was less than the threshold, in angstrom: 5508.95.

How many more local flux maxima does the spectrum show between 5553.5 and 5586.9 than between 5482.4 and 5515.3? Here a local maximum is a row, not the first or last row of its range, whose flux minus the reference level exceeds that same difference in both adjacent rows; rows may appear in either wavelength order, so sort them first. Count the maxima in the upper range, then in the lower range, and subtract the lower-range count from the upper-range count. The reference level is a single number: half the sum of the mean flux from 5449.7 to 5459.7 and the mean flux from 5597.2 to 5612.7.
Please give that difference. 0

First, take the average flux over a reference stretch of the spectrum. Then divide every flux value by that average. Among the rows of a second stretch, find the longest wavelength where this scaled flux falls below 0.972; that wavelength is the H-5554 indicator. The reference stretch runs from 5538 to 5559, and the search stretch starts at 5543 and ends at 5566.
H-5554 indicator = 5565.05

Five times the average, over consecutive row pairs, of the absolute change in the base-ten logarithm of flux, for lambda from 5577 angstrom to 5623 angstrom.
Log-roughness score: 0.057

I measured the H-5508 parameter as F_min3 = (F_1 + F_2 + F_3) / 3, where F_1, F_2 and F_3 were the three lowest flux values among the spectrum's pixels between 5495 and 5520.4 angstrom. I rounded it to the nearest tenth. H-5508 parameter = 16.5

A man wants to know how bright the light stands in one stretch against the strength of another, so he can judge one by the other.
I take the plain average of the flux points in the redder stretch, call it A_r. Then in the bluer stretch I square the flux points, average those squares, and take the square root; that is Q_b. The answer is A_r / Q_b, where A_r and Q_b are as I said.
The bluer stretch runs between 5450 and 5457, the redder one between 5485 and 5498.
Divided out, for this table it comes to 1.03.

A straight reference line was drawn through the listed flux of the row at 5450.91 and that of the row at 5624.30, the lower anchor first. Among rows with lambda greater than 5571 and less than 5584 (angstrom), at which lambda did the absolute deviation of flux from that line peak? 5572.74 angstrom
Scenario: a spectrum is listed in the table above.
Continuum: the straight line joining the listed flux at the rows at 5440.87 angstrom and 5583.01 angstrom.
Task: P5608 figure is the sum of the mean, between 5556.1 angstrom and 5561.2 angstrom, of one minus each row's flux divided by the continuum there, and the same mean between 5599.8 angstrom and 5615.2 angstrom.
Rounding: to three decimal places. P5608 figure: 0.123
